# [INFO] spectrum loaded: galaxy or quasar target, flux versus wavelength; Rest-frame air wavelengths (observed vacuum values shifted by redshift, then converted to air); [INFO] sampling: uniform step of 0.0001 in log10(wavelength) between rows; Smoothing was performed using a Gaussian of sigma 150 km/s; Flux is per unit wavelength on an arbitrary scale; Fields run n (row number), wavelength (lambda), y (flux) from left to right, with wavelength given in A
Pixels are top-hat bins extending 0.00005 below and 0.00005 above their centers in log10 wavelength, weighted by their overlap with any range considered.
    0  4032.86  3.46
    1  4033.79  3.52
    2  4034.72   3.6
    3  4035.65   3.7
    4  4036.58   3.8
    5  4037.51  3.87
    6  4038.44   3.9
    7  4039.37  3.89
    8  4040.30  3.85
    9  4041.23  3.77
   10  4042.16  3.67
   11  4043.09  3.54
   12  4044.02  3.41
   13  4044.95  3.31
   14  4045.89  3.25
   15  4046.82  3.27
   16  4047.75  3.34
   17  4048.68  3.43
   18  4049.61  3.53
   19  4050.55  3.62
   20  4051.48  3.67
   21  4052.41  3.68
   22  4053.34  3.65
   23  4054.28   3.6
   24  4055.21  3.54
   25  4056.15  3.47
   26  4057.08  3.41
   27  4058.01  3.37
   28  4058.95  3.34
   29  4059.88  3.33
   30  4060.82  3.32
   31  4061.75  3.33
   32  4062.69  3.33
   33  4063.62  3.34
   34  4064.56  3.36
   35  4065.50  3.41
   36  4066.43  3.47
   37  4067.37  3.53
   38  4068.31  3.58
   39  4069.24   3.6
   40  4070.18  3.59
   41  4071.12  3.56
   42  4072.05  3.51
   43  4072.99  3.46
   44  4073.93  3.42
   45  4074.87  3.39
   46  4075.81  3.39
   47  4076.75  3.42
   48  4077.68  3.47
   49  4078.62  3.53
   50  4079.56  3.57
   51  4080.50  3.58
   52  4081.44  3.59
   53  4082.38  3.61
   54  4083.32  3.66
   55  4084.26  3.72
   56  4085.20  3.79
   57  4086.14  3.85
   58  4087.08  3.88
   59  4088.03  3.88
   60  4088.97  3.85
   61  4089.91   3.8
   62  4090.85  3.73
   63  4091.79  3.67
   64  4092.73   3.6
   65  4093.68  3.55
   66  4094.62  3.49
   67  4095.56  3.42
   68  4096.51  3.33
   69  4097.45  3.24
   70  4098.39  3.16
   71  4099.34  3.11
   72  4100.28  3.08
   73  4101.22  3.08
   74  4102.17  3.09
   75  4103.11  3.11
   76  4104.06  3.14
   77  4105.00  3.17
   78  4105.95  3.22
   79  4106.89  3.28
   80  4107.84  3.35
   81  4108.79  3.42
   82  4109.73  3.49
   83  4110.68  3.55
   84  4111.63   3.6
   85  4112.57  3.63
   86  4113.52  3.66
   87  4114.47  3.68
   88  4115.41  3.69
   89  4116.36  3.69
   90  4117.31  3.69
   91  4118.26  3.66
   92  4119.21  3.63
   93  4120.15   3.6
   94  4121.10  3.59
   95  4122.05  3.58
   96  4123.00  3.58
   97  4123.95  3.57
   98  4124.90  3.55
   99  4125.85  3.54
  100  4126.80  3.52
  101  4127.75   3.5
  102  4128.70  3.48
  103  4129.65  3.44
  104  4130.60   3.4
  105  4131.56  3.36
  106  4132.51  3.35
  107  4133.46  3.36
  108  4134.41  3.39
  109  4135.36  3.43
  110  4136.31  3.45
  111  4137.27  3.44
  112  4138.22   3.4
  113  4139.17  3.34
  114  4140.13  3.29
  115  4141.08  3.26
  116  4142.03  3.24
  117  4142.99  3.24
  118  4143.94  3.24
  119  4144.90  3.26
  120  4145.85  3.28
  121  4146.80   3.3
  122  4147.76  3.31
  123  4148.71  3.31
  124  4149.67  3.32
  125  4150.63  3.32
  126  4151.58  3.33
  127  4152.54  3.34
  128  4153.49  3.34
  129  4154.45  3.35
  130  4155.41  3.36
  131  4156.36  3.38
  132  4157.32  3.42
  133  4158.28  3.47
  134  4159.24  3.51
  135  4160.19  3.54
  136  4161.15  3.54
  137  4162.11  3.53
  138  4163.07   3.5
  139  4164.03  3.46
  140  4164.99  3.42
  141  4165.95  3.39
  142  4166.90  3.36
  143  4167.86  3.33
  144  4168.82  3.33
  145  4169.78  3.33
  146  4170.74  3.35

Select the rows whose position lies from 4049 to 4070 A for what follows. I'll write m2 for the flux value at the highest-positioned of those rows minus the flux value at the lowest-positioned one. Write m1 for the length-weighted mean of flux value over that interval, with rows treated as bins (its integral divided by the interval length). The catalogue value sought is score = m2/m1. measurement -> 0.02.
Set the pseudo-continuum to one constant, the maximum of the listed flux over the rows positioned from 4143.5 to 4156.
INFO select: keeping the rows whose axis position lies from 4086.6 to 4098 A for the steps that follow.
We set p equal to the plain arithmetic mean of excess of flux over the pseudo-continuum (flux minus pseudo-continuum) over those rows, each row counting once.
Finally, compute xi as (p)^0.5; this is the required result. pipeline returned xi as 0.51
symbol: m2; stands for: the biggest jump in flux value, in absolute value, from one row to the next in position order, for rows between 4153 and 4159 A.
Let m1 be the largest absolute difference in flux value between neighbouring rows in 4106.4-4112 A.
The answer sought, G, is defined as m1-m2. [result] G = 0.02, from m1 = 0.070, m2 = 0.050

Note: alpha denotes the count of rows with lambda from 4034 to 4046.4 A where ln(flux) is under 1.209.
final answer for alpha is 2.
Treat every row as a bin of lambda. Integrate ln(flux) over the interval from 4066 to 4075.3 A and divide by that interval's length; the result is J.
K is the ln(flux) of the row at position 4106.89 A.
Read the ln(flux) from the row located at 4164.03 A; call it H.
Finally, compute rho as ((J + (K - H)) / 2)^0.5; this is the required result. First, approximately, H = 1.24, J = 1.26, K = 1.19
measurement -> 0.78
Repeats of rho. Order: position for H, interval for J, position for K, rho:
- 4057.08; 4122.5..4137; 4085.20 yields 0.82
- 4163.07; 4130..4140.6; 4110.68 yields 0.78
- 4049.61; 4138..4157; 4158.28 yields 0.77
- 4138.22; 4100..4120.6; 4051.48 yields 0.81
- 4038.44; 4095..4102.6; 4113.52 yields 0.74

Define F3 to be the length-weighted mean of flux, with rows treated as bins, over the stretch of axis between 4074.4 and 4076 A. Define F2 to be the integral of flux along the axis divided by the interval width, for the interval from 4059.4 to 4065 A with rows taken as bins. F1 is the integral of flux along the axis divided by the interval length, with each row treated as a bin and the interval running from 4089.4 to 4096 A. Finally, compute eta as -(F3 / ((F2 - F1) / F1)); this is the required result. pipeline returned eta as 44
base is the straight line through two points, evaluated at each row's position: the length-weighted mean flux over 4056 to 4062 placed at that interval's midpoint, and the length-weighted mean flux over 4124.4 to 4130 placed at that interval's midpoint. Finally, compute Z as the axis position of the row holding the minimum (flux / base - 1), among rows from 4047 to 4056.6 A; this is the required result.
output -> 4047.75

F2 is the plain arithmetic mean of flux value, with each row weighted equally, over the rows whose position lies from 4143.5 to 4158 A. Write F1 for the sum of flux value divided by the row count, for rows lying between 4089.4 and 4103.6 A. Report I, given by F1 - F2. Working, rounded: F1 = 3.36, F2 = 3.32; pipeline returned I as 0.04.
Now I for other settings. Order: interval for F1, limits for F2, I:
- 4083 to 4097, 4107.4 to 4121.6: 0.09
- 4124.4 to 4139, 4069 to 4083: -0.07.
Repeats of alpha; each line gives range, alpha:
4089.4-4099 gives 3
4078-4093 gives 0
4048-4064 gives 6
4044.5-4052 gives 4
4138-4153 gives 15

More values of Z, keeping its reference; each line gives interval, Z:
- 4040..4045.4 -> 4044.95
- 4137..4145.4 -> 4143.94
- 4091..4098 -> 4097.45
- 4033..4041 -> 4033.79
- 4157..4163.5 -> 4157.32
